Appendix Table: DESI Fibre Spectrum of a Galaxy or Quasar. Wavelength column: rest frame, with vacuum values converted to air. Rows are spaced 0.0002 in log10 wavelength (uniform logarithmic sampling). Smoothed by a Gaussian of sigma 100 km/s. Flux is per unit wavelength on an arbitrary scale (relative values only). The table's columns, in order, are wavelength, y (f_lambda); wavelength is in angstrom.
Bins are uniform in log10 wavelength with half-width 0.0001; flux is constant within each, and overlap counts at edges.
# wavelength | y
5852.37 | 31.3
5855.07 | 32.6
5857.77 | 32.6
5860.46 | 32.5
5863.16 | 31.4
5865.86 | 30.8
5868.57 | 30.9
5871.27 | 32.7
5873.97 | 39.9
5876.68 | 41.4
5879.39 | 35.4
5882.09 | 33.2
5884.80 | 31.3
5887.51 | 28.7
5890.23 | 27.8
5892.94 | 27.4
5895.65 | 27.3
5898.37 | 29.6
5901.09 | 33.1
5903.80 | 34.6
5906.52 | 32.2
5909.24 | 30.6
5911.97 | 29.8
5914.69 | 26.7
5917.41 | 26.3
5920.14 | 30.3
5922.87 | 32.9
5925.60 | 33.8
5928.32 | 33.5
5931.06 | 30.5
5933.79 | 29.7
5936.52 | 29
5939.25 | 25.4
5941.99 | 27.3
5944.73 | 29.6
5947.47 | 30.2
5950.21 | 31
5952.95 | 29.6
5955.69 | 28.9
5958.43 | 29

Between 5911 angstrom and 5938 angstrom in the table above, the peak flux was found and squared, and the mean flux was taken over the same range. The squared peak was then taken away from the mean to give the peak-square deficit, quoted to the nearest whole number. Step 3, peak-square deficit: -1112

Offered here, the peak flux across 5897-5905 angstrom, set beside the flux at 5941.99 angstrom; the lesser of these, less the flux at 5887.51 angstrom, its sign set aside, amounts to 1.4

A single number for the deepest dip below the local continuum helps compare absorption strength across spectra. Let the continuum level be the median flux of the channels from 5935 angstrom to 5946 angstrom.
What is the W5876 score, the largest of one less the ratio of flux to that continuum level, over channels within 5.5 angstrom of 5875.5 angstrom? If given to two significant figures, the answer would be -0.16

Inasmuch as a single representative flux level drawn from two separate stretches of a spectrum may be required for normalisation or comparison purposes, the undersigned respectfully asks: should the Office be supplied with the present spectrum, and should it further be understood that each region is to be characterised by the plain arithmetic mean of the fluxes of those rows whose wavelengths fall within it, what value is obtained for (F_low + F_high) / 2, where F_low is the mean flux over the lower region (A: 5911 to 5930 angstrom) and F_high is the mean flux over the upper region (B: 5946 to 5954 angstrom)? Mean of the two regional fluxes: 30.4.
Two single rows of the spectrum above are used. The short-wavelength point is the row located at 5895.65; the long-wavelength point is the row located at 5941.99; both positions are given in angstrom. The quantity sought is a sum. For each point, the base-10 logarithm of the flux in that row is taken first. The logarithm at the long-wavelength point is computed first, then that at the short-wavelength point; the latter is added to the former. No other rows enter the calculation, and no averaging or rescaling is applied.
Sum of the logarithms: 2.87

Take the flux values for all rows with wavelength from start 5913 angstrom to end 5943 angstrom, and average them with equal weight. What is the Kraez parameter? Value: 29.6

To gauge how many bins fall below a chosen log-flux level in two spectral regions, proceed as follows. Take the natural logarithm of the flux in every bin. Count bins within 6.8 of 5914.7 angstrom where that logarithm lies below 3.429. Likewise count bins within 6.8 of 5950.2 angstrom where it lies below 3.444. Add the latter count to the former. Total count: 10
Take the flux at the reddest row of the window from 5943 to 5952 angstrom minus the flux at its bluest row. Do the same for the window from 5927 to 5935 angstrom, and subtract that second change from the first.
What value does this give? 5.2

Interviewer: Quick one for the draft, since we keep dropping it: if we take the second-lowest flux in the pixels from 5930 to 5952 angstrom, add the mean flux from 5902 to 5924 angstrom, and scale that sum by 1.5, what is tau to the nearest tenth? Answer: 86.6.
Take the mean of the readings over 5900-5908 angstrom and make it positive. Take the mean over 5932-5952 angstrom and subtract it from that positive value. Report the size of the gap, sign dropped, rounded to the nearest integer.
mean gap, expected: 4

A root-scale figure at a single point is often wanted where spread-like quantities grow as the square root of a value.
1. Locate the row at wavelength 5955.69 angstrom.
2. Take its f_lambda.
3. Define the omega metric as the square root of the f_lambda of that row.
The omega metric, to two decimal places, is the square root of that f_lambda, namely 5.38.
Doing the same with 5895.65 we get 5.22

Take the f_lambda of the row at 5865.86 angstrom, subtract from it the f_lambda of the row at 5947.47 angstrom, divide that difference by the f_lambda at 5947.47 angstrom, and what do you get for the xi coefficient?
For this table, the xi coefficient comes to 0.020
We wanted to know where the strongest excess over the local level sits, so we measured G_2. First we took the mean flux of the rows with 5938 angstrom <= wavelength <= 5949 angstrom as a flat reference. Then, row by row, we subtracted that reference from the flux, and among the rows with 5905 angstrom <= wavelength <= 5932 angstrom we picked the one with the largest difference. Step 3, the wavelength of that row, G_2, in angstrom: 5925.60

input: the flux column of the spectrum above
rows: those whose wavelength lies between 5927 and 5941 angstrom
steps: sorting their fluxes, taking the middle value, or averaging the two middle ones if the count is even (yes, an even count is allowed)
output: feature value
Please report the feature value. 29.7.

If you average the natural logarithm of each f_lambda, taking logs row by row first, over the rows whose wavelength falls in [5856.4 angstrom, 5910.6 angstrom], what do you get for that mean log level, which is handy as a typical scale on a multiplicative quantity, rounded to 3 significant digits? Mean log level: 3.47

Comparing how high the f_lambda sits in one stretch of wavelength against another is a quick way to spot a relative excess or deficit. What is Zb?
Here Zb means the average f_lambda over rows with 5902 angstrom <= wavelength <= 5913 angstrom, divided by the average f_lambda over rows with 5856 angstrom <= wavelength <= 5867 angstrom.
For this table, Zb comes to 1.00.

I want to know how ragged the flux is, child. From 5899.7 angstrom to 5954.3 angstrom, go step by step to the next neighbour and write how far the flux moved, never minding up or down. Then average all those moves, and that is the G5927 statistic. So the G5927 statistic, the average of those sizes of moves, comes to 1.7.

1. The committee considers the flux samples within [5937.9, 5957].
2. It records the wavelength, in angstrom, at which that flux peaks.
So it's 5950.21 angstrom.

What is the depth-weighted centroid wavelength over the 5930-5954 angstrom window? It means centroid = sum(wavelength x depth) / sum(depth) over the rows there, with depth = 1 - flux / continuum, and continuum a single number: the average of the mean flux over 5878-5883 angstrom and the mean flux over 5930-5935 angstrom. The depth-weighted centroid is 5941.3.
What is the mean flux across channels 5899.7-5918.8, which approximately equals 30.5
